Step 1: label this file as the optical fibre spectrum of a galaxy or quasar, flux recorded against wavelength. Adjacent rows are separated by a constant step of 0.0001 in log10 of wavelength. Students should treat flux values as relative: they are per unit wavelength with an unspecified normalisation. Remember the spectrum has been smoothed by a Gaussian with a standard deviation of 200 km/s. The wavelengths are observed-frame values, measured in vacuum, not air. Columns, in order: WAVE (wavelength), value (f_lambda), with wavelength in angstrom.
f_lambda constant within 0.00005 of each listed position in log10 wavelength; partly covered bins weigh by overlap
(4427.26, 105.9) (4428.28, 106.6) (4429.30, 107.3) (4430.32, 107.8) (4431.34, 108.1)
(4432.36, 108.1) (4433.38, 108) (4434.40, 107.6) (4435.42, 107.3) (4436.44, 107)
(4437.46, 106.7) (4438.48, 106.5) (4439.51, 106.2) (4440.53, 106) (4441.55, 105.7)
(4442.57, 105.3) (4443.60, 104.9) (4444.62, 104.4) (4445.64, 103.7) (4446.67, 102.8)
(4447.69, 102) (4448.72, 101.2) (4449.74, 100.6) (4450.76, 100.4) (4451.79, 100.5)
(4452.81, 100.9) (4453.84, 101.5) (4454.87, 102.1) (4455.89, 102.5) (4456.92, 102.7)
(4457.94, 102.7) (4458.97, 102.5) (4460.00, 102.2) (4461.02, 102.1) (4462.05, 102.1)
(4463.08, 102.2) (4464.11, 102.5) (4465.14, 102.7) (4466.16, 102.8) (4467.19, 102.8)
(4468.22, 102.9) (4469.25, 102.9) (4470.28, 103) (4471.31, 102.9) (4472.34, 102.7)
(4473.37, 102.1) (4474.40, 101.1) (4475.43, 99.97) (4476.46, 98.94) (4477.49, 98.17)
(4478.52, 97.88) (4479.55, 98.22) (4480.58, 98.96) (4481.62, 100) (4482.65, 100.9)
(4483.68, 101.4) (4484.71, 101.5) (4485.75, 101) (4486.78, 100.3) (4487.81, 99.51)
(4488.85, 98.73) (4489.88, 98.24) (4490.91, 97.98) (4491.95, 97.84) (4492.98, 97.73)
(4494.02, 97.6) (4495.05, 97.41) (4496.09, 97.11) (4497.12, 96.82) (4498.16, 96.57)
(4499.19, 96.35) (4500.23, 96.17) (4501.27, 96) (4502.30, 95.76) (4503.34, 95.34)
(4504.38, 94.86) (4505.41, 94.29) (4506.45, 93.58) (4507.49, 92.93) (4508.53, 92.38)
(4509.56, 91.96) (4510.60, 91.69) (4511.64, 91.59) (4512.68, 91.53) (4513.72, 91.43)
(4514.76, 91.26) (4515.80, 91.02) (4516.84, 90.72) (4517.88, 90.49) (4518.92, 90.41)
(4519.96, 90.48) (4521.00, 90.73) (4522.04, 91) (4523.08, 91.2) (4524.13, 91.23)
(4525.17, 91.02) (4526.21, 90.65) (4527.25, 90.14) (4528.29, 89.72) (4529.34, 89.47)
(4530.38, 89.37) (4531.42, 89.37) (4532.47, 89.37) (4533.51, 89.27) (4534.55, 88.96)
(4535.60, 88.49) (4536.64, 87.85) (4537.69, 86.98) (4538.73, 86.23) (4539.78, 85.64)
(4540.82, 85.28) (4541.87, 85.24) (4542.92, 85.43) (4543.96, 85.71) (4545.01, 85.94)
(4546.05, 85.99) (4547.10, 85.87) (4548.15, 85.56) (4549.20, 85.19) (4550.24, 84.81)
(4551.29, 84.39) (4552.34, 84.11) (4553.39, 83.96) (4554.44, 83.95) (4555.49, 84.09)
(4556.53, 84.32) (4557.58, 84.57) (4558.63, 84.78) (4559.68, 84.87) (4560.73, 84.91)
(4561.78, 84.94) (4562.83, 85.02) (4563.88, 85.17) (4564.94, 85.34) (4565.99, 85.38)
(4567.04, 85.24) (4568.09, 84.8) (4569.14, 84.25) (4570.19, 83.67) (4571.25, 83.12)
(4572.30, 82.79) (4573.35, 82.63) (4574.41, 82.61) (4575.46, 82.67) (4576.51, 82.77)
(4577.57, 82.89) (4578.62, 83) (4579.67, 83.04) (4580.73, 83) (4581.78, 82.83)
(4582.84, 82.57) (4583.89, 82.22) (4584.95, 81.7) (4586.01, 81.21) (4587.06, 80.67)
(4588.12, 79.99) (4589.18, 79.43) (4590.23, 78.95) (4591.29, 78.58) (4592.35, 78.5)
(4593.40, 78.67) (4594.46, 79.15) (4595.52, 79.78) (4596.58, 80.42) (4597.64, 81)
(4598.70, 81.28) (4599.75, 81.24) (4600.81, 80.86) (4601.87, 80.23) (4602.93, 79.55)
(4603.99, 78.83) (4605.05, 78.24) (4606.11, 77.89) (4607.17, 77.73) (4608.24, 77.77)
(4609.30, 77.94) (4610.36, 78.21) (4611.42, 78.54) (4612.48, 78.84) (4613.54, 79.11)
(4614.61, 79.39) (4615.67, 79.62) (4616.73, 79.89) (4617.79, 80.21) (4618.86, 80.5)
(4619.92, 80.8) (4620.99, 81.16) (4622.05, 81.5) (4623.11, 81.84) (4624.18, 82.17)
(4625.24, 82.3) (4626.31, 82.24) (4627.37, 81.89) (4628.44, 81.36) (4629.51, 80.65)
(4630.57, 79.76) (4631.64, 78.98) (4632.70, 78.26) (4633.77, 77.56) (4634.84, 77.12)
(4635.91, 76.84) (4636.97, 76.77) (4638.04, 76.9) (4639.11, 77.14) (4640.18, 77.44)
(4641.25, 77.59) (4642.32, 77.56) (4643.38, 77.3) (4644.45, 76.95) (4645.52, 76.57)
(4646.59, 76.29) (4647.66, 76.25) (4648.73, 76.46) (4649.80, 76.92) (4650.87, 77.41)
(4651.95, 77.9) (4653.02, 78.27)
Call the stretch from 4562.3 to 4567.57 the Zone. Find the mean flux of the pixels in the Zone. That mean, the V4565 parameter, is 85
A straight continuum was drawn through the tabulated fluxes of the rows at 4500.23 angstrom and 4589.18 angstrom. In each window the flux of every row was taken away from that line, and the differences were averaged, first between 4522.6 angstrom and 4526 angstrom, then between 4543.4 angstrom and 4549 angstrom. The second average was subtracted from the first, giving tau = -1.2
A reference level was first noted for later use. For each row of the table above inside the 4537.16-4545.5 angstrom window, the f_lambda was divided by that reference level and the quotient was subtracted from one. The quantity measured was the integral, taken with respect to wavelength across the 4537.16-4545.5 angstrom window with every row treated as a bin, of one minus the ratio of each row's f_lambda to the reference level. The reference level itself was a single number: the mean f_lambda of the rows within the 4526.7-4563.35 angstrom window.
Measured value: 0.0 angstrom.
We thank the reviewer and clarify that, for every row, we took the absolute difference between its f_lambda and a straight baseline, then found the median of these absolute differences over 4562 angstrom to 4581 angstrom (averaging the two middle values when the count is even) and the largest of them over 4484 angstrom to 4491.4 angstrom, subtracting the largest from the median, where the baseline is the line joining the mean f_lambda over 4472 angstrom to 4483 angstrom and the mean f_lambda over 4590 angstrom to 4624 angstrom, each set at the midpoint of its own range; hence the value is -1.5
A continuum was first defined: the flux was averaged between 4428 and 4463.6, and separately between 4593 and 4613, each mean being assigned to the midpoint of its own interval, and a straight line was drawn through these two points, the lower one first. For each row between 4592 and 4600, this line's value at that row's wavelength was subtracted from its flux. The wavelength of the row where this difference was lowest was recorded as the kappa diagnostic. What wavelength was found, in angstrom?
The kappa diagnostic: 4592.35 angstrom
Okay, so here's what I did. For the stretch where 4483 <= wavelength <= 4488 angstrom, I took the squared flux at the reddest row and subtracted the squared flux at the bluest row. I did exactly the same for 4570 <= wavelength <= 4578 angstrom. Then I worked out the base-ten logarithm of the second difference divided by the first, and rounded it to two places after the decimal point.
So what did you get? -0.47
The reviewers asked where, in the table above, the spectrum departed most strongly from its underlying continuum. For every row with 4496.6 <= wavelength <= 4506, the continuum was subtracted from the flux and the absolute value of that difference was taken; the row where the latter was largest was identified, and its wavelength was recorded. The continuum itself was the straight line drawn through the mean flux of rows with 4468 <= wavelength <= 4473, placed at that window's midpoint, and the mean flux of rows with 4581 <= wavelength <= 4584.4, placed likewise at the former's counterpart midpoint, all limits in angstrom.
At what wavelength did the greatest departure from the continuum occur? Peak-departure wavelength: 4505.41 angstrom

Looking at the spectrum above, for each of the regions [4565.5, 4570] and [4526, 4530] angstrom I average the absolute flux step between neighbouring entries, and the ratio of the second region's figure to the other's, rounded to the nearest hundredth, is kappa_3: 1.04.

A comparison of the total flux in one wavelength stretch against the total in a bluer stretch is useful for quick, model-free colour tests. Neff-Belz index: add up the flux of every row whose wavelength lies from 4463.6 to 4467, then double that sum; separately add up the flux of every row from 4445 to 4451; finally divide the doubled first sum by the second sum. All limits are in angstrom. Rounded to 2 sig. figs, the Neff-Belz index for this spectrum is 1.0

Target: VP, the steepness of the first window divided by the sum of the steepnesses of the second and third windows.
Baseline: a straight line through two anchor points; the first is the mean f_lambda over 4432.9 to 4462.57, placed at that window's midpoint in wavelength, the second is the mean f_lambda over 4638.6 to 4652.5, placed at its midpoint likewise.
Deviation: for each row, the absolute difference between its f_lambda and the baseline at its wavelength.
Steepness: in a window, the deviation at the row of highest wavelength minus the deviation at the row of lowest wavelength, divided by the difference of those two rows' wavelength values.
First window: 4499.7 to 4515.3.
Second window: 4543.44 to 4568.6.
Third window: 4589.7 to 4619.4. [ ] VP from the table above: -0.7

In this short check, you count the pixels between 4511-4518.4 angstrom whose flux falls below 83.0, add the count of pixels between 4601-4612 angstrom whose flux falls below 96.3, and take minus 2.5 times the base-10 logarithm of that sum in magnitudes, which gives -2.50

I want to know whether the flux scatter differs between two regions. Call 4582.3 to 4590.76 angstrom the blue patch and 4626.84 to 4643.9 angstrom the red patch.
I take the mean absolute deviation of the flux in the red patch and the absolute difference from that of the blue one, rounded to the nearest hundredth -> 0.30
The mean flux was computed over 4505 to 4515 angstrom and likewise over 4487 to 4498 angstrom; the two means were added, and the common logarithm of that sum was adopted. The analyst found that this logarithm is 2.279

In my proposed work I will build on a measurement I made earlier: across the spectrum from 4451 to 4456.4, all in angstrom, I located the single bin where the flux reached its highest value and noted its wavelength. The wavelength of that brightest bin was 4455.89 angstrom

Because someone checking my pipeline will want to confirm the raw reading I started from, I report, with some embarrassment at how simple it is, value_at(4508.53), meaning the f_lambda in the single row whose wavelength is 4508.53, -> 92.38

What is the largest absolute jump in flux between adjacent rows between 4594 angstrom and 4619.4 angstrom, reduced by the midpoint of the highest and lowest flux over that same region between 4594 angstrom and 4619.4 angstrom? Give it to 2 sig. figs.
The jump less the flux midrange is -79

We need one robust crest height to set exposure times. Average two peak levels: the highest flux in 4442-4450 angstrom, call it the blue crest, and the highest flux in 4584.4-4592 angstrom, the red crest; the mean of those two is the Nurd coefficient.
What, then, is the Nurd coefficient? 93.5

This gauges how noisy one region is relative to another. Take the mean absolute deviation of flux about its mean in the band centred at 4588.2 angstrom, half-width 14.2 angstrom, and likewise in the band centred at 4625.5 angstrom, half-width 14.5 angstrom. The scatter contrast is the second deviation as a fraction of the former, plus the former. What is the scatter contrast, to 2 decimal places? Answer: 2.49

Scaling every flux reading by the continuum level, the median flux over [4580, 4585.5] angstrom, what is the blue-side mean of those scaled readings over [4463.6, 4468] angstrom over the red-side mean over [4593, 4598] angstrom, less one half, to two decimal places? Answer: 0.79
